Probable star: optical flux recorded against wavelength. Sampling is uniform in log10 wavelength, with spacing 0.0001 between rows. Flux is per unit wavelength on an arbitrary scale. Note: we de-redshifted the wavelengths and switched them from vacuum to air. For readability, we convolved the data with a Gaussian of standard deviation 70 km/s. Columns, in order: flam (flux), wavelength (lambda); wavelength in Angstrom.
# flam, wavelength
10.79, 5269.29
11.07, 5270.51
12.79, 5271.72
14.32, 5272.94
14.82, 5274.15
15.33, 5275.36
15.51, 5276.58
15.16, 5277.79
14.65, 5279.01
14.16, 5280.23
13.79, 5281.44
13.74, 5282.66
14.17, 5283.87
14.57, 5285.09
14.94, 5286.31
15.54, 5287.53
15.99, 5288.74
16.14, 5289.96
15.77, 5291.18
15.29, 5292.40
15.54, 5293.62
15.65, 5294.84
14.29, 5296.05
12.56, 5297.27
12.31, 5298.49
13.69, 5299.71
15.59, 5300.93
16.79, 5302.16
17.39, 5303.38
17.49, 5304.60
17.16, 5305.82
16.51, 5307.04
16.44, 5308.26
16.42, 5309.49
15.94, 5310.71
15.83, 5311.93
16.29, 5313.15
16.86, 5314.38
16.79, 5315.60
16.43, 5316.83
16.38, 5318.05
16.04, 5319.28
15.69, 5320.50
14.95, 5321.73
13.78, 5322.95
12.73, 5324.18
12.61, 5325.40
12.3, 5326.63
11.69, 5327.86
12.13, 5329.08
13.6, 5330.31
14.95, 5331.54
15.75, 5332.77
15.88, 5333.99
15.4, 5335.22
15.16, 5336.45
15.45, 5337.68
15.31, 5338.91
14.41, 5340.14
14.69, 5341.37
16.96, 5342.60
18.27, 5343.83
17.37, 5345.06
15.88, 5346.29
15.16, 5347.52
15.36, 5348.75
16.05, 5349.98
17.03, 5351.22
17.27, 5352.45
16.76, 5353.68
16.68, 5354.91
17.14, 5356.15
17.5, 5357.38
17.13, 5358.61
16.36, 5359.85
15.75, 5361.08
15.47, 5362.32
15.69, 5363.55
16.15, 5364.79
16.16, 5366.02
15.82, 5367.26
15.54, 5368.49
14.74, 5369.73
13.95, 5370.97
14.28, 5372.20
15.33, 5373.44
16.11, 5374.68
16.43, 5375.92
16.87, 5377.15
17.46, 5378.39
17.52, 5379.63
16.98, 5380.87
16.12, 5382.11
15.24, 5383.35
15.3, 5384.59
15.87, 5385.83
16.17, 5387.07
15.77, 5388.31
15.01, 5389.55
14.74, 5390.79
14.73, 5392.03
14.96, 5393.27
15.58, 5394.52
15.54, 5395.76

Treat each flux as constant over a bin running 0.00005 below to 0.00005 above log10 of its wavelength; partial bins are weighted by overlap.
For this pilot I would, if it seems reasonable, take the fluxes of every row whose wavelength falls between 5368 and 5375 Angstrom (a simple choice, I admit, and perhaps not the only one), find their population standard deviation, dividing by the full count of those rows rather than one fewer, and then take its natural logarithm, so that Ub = -0.3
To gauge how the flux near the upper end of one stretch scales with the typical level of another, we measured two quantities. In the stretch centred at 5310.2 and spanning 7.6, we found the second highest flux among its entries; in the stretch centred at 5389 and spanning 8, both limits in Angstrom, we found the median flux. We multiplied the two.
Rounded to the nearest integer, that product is 253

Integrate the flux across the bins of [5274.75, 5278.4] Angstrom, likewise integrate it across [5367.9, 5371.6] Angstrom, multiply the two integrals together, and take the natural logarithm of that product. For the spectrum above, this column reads 8.02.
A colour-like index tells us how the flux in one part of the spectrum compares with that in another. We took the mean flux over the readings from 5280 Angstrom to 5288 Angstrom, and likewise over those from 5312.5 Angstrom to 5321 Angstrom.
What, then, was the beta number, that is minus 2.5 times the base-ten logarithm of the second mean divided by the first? -0.14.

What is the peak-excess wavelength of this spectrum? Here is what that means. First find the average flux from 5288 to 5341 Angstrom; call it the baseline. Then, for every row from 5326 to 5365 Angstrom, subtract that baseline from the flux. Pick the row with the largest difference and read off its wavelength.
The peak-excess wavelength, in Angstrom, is 5343.83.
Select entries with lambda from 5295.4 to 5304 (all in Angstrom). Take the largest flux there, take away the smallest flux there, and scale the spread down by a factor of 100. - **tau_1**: 0.051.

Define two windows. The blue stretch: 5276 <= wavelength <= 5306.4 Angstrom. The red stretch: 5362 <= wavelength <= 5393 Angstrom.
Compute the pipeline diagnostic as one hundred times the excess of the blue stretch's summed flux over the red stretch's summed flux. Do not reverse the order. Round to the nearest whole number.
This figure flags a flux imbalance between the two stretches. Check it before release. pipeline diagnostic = -1557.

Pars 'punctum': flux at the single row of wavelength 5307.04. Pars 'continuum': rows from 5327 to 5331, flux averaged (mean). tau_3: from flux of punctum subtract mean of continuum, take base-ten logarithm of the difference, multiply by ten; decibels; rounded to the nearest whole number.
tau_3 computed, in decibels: 6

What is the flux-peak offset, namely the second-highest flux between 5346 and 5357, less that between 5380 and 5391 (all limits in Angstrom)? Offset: 0.97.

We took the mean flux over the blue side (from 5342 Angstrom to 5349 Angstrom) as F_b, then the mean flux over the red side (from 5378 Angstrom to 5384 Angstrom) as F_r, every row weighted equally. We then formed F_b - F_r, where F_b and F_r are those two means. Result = 0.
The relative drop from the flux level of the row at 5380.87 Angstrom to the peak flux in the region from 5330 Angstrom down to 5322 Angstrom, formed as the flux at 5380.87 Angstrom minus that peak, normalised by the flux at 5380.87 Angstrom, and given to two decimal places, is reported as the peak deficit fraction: 0.19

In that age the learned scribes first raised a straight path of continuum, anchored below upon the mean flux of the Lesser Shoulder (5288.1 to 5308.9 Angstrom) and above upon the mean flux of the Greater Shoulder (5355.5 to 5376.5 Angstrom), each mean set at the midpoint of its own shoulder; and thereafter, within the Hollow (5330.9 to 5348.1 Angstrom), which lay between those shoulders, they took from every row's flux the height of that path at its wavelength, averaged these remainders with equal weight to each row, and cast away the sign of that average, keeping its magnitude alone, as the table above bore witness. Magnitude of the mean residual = 0.0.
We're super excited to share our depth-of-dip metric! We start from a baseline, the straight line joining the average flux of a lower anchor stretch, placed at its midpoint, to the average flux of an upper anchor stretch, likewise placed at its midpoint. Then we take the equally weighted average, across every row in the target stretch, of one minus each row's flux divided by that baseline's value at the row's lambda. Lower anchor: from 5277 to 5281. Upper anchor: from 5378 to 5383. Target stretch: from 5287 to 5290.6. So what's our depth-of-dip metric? -0.068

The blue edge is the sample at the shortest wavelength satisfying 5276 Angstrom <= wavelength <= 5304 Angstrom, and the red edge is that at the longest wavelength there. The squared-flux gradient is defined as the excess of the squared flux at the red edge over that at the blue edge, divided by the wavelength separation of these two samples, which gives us 2.3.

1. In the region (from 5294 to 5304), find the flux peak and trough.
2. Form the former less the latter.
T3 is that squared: 26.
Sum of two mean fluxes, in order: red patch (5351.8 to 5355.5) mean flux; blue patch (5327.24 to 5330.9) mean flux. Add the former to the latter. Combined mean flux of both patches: 29.4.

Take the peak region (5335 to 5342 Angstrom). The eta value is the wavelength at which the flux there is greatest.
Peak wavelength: 5337.68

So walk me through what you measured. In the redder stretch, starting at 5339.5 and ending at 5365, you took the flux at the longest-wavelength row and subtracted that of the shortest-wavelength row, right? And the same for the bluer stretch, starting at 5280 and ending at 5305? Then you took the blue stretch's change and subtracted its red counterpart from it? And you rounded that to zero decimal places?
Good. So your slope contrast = 2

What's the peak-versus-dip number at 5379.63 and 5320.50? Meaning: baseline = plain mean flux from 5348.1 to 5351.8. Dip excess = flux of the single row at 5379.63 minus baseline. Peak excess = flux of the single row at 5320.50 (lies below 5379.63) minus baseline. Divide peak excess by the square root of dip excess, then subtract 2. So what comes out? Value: -2.4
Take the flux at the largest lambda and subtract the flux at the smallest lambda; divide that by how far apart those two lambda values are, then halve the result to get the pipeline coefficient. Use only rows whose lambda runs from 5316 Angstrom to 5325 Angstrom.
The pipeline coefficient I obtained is -0.25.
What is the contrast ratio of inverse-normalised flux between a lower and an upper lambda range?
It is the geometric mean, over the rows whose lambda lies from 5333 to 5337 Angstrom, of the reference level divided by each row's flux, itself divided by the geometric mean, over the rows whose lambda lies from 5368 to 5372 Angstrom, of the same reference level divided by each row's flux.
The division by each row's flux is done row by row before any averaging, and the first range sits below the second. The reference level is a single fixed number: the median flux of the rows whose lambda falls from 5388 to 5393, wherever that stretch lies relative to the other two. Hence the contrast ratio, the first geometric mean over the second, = 0.95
